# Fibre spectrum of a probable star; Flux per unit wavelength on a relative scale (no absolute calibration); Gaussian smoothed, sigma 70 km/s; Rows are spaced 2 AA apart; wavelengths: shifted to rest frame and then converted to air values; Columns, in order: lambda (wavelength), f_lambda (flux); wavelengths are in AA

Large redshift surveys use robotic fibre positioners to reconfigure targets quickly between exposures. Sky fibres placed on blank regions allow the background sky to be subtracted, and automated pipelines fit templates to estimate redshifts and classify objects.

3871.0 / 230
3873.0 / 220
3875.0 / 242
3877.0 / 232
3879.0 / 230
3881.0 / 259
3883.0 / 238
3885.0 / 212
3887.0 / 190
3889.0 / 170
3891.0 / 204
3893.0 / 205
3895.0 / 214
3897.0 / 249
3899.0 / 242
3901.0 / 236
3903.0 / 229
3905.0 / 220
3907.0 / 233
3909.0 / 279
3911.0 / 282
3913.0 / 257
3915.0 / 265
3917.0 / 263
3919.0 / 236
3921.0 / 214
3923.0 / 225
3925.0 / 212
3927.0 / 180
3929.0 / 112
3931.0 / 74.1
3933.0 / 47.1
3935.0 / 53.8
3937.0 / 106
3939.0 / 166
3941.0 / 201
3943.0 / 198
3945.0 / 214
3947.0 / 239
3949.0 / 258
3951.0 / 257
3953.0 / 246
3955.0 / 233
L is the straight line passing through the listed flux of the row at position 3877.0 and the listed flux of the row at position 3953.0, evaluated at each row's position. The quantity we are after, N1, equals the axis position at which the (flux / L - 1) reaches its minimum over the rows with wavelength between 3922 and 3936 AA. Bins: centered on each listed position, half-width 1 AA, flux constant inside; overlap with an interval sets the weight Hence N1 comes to 3933.0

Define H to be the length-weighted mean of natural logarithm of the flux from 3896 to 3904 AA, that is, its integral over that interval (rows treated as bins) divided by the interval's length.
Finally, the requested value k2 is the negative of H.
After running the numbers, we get -5.48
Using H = 5.48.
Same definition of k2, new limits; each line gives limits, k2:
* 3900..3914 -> -5.51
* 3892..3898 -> -5.40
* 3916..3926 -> -5.43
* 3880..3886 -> -5.46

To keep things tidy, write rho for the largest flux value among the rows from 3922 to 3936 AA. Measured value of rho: 225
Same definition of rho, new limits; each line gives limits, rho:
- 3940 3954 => 258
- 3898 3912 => 282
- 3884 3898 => 249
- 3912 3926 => 265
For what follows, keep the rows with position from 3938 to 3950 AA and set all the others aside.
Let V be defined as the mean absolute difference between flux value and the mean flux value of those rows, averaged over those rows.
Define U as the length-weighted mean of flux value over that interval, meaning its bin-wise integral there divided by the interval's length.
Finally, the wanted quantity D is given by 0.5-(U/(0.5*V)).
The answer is -17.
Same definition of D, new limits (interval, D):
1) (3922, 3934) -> -4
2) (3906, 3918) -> -43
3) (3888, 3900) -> -20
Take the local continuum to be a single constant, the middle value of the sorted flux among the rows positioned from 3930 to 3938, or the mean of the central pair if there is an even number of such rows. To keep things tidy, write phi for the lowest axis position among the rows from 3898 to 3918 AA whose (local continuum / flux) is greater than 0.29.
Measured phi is 3905.0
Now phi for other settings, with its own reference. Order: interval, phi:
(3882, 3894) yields 3885.0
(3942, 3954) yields 3943.0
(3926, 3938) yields 3927.0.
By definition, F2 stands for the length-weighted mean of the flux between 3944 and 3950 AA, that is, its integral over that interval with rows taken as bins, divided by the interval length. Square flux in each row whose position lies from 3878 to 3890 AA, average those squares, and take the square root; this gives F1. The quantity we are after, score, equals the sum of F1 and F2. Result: 456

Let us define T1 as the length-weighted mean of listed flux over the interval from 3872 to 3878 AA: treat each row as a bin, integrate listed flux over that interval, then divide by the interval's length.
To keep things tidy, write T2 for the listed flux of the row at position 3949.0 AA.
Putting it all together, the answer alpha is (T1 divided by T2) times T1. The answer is 207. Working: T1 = 231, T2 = 258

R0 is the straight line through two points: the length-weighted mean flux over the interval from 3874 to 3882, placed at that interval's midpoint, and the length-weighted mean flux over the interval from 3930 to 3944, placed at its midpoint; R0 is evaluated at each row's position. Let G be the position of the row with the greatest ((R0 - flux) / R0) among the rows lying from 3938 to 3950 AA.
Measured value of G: 3939.0 AA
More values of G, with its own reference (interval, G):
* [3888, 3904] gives 3889.0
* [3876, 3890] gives 3889.0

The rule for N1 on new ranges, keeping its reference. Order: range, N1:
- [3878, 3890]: 3889.0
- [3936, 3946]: 3937.0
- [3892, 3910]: 3893.0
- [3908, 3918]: 3913.0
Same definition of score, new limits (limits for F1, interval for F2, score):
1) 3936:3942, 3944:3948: 389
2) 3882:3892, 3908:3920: 468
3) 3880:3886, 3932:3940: 330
